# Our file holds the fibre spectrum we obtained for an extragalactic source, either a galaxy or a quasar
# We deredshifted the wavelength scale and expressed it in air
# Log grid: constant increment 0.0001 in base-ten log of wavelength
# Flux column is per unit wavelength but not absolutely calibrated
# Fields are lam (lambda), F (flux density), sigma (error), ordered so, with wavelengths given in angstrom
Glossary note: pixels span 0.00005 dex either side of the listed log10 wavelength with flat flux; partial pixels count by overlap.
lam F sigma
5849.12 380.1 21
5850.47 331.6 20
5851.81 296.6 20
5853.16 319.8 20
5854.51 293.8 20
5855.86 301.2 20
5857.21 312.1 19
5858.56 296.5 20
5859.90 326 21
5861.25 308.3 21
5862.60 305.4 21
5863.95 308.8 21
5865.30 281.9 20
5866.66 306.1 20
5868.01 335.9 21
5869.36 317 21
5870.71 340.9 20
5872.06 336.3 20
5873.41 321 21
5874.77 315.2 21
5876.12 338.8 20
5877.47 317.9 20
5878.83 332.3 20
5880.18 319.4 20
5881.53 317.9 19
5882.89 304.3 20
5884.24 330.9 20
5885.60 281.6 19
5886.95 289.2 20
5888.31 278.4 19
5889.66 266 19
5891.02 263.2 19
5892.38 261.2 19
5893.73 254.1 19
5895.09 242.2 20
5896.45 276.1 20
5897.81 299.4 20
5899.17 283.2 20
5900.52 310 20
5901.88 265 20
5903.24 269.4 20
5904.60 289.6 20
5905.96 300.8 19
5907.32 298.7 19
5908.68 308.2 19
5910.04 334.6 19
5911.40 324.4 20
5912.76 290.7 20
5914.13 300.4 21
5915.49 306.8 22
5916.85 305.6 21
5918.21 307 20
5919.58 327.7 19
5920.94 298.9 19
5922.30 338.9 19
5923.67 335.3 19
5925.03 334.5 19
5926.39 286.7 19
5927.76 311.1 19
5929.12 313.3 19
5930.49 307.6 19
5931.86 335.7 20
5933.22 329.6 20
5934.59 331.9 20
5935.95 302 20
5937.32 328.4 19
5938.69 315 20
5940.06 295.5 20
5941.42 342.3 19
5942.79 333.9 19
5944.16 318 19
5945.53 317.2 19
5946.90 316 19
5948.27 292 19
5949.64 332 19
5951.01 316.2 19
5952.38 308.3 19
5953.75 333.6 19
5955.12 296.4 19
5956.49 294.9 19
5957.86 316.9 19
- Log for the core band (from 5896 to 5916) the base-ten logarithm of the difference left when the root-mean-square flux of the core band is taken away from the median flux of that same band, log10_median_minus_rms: 0.2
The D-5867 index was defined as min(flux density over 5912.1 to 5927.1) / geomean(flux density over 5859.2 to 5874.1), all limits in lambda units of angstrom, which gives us 0.91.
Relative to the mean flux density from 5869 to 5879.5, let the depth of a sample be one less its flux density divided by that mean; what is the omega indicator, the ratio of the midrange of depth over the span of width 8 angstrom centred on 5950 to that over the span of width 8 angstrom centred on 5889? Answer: 0.28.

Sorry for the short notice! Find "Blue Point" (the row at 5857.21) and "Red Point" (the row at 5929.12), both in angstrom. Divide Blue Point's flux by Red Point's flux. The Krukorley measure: 1.00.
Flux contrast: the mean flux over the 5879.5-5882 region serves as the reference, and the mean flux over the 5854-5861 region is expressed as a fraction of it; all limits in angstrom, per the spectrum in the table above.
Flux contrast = 0.96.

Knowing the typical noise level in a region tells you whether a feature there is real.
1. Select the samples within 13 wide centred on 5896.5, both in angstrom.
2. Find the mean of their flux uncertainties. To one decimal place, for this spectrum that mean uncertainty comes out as 19.7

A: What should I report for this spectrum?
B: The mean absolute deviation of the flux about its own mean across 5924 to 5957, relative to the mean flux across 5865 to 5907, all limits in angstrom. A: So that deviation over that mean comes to 0.044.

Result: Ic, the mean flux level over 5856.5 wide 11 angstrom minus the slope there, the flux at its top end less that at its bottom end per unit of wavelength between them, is 306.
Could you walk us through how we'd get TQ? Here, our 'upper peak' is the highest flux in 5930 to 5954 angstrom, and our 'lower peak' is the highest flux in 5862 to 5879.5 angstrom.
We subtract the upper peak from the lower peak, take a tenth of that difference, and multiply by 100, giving -14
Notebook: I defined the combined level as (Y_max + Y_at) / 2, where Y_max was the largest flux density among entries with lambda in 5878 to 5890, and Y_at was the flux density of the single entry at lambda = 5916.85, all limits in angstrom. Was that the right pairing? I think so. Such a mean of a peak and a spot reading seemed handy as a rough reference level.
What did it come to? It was 319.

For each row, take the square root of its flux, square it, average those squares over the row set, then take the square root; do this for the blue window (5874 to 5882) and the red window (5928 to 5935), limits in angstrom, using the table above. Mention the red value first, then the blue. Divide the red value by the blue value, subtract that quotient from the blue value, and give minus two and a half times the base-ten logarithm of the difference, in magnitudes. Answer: -3.08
